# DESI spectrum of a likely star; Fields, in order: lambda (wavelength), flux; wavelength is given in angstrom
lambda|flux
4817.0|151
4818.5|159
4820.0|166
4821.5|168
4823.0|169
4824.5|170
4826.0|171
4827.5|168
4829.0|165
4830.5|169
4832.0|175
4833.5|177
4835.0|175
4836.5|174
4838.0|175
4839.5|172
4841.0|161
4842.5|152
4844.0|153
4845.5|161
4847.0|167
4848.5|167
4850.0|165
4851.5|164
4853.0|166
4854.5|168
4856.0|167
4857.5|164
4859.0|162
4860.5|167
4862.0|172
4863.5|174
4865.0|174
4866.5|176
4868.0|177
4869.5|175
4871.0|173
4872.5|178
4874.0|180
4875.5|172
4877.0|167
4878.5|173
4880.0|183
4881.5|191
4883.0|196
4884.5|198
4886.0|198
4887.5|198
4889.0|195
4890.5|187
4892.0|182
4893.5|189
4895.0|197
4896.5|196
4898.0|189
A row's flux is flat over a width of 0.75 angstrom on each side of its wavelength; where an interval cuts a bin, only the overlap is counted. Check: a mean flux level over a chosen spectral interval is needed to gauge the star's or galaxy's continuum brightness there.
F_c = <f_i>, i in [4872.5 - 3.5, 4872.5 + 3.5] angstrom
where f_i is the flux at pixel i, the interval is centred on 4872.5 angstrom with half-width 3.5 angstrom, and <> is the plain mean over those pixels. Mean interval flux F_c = 176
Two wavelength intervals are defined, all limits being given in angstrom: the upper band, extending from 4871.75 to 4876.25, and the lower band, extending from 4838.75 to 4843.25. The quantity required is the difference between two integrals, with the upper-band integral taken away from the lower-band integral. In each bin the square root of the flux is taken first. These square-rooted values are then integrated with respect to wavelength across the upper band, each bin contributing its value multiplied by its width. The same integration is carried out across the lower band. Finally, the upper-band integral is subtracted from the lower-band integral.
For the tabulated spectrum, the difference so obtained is -2.6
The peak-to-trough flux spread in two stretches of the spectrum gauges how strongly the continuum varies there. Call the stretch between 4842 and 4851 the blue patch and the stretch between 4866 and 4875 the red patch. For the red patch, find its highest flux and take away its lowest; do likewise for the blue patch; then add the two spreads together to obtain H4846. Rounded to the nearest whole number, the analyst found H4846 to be 22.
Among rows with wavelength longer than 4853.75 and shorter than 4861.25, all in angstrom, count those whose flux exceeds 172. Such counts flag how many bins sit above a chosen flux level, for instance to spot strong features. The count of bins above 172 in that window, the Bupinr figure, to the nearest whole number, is 0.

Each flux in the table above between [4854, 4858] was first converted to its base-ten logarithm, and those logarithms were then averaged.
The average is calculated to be 2.22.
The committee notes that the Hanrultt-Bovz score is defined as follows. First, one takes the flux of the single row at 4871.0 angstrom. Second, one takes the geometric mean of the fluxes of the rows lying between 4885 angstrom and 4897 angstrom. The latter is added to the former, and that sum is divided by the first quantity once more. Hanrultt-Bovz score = 2.11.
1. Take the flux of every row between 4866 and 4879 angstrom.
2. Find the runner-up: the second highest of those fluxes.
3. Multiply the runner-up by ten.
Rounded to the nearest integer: 1780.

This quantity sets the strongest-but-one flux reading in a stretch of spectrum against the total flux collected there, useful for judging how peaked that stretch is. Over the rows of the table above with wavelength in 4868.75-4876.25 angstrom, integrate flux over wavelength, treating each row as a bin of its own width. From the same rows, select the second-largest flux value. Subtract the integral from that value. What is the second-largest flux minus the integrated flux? -1139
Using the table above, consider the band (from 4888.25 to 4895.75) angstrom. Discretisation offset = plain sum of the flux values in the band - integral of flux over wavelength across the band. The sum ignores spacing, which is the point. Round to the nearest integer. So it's -475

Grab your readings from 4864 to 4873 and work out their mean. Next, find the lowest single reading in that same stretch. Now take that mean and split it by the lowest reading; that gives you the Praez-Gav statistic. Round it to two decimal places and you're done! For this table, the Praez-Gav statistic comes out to 1.01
